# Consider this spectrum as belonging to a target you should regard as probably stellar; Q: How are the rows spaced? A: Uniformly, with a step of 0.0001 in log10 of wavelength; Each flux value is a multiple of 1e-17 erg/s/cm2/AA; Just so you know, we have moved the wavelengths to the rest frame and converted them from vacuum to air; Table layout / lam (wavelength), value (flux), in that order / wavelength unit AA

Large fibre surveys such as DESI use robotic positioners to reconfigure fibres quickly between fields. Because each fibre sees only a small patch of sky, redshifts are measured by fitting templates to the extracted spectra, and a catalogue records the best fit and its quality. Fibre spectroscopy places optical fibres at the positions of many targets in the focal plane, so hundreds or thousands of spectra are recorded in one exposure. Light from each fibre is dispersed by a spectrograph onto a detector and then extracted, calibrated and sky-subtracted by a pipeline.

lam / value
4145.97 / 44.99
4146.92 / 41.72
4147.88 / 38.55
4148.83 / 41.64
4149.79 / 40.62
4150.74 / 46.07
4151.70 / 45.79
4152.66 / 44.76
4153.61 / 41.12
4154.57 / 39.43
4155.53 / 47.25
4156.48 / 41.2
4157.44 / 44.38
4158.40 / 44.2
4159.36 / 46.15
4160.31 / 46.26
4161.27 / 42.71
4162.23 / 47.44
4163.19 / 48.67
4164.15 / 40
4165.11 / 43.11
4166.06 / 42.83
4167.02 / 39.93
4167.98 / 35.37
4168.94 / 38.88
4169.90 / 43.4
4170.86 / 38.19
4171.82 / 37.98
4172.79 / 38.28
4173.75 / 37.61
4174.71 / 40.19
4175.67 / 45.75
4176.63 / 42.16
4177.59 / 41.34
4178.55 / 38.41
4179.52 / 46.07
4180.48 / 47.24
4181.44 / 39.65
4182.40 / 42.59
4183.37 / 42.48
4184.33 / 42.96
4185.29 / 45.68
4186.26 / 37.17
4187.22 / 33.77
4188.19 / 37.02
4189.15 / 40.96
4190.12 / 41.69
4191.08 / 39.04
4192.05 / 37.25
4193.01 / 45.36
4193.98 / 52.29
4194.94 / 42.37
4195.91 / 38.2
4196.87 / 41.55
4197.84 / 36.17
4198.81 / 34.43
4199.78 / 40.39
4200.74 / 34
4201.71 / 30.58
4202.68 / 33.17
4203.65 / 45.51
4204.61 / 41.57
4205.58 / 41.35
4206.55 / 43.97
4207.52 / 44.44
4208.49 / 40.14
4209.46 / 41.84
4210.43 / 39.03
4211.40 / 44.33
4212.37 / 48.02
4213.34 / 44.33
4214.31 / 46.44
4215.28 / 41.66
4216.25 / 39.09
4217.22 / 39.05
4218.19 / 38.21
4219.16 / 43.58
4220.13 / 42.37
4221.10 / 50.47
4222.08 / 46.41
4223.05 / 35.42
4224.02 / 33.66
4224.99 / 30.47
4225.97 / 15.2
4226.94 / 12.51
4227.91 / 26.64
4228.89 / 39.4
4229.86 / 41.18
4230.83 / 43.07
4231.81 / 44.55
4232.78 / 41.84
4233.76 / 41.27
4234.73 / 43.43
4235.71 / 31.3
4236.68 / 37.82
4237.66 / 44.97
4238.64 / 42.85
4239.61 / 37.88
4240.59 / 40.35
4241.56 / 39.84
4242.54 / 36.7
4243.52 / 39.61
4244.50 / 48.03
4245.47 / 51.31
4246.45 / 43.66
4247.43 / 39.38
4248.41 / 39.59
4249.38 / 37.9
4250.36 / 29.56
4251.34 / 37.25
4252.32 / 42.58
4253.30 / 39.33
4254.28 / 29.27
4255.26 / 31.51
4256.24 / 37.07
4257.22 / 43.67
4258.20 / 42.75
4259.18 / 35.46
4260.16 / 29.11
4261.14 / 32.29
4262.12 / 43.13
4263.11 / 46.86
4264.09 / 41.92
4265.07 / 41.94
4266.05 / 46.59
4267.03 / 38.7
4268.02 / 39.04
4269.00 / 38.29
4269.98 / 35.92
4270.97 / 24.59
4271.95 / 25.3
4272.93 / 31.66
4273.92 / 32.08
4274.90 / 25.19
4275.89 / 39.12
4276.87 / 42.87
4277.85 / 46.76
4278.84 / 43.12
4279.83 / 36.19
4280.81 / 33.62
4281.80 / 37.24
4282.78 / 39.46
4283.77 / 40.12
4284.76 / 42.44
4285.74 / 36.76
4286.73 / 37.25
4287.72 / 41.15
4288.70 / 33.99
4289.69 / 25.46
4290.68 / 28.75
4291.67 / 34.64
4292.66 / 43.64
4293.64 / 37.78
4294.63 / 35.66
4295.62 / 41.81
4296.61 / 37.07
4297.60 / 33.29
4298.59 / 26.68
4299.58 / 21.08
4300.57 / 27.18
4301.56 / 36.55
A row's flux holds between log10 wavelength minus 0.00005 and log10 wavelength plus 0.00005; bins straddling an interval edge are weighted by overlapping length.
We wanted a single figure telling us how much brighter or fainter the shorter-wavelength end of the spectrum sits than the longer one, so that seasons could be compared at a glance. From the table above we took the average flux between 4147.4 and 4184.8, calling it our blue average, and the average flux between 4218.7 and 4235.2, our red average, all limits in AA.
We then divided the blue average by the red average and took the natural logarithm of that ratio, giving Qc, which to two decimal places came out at 0.13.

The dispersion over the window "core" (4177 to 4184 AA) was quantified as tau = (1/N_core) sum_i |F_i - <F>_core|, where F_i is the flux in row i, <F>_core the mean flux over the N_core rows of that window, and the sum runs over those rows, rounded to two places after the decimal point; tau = 2.37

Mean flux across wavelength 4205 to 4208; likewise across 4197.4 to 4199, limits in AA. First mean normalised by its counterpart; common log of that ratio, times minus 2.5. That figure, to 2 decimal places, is -0.22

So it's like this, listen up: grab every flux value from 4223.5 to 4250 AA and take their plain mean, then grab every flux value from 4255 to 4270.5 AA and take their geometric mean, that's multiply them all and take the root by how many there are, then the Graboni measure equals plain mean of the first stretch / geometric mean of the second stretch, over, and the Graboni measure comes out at 0.98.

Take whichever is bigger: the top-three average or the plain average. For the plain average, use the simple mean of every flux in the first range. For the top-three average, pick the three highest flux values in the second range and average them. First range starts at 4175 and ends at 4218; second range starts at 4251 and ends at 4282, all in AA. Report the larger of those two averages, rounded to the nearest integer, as 47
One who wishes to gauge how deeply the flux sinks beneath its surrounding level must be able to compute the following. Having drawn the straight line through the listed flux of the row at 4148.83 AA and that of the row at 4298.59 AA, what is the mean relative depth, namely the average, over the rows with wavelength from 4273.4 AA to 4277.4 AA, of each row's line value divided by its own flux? 0.87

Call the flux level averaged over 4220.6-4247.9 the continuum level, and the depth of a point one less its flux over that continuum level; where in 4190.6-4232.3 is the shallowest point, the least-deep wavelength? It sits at 4193.98 AA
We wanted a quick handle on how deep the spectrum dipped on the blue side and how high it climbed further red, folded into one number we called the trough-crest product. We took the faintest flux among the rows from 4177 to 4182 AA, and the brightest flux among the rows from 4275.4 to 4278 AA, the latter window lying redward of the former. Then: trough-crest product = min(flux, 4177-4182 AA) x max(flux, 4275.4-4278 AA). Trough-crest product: 1796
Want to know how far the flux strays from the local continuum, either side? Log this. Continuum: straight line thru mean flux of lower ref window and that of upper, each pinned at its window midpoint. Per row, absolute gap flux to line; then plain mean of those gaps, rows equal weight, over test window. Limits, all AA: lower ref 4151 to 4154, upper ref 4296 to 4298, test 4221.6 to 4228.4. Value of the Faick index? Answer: 13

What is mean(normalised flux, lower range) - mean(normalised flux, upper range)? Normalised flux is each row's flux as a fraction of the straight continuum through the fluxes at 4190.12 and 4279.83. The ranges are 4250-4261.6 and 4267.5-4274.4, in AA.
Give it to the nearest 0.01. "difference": 0.07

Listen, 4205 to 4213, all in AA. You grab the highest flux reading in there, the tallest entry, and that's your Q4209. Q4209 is 48.02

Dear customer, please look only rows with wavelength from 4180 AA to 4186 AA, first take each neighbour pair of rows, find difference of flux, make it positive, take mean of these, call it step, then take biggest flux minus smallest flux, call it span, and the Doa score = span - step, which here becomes 4.8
